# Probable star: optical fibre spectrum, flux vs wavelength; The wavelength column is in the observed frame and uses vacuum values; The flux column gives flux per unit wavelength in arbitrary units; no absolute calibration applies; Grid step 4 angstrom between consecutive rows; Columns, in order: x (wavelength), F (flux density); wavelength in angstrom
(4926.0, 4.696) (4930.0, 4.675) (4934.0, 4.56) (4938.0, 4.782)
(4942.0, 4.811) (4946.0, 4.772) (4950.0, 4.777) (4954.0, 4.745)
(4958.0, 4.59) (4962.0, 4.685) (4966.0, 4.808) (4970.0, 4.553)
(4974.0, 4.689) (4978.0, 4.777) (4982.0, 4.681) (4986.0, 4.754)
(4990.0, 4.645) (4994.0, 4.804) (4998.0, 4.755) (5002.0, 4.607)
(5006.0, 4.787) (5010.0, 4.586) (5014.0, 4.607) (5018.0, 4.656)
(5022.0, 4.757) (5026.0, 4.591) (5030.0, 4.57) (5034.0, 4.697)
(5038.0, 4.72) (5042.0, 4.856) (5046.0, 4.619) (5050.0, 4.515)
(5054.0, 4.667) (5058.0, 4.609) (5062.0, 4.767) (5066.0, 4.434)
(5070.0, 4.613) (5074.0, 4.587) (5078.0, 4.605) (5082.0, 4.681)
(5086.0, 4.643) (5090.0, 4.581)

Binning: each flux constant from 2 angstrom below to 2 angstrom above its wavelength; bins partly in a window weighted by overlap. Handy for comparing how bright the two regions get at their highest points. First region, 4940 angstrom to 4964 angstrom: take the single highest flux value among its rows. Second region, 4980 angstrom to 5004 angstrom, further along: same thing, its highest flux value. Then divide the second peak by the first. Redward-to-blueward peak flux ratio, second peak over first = 1.00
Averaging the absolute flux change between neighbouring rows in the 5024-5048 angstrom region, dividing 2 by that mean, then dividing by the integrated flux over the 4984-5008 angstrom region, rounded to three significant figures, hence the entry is 0.162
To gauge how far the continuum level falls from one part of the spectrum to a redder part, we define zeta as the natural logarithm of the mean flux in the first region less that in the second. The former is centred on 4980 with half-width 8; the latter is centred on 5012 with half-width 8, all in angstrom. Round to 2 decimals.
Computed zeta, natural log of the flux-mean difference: -2.71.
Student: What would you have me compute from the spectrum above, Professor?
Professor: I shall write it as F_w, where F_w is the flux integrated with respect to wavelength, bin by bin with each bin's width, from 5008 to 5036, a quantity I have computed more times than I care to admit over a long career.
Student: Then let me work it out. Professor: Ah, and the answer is 130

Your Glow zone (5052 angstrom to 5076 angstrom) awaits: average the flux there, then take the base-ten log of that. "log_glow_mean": 0.6640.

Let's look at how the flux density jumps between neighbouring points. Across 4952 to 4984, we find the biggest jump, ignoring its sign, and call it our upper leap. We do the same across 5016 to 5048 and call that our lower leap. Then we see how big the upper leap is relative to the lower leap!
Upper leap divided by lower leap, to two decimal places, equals 1.08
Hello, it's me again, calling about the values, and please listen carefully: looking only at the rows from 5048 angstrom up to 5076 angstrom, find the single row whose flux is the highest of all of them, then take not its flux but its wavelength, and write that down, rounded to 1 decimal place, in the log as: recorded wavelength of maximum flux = 5062.0 angstrom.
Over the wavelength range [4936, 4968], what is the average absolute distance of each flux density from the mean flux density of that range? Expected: 0.055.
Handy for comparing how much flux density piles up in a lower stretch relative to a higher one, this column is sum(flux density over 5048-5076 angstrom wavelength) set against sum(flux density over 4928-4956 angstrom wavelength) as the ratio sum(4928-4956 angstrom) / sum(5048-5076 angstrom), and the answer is 1.029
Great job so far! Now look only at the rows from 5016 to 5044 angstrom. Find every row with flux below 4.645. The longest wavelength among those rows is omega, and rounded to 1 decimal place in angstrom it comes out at 5030.0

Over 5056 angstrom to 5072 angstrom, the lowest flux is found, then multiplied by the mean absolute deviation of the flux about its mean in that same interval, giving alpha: 0.38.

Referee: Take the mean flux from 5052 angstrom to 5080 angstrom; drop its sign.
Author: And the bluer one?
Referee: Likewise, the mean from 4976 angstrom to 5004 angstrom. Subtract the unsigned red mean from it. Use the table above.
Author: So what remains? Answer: 0.11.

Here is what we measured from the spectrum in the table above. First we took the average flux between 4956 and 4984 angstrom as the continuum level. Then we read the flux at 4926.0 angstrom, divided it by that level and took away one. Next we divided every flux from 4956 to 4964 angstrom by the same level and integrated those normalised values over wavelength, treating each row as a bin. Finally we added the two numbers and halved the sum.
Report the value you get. 3.96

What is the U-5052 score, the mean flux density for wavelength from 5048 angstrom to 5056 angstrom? 4.59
